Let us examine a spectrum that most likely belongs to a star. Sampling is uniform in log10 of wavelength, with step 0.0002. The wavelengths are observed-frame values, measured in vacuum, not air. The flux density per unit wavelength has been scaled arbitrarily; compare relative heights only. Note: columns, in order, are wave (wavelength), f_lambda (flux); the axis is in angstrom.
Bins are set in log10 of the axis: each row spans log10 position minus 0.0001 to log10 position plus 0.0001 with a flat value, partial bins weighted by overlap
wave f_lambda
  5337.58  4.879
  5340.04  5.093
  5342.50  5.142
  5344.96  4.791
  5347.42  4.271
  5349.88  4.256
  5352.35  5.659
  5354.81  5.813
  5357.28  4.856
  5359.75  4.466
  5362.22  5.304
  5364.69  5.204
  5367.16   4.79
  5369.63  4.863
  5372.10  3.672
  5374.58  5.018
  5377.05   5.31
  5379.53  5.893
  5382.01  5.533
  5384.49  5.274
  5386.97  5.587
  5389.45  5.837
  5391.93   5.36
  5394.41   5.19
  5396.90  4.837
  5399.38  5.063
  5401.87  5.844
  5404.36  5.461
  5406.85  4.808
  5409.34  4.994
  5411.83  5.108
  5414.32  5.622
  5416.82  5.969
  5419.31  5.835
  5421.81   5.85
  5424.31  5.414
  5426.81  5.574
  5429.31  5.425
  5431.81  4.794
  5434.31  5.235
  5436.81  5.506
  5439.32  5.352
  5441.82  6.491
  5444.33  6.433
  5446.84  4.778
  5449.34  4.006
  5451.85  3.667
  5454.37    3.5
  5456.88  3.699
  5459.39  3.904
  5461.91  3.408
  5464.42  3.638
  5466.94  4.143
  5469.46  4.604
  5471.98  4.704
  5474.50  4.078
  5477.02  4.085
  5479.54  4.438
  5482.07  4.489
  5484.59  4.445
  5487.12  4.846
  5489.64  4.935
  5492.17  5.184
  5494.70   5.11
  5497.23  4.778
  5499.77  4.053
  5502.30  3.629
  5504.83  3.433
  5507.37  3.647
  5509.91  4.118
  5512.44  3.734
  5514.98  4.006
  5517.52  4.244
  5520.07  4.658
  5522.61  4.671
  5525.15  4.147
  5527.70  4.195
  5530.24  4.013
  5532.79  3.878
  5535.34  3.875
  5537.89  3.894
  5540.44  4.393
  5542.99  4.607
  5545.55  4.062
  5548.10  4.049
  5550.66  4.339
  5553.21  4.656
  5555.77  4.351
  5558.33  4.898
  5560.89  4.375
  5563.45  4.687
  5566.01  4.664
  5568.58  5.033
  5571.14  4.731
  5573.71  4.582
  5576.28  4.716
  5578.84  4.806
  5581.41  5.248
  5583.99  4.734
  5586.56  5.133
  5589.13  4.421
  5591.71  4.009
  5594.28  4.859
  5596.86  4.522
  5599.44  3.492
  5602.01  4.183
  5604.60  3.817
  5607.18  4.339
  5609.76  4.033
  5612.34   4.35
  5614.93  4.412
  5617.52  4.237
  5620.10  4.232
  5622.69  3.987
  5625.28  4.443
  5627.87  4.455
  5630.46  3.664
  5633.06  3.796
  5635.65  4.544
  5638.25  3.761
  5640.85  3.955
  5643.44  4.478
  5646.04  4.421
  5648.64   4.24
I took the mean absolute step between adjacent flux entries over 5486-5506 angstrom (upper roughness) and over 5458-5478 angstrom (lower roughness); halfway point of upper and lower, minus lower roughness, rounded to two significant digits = -0.024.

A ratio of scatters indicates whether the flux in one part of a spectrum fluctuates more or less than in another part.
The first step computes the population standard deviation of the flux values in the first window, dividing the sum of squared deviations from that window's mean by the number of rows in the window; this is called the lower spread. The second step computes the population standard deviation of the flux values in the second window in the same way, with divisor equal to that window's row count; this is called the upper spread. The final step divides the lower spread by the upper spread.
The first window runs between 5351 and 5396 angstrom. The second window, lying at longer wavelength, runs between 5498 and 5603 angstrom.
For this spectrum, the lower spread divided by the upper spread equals 1.2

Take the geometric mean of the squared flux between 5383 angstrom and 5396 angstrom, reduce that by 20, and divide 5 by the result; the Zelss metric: 1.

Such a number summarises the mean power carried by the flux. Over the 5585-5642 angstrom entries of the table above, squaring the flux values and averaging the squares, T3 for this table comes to 17.9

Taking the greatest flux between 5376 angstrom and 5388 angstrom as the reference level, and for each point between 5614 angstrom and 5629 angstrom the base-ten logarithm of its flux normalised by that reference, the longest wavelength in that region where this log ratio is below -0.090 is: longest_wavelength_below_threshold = 5627.87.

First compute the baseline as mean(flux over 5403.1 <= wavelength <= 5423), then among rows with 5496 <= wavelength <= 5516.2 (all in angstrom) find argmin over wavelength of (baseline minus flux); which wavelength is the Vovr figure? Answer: 5497.23 angstrom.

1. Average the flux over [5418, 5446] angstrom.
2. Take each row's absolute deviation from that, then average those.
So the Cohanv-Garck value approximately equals 0.381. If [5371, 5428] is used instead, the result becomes 0.368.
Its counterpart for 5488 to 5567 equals 0.375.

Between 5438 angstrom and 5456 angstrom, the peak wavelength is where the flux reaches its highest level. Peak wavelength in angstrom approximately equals 5441.82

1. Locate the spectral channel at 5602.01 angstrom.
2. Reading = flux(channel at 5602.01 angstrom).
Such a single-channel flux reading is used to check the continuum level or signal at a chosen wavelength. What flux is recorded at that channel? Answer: 4.183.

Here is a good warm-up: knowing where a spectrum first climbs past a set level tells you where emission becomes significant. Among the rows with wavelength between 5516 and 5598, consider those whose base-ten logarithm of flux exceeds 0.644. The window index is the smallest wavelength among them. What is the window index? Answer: 5520.07 angstrom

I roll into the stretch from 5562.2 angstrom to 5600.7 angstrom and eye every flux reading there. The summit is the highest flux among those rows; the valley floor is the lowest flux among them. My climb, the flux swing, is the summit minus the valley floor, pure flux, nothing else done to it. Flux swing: 1.8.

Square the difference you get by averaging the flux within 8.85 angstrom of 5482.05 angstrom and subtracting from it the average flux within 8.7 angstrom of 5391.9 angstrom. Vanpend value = 0.69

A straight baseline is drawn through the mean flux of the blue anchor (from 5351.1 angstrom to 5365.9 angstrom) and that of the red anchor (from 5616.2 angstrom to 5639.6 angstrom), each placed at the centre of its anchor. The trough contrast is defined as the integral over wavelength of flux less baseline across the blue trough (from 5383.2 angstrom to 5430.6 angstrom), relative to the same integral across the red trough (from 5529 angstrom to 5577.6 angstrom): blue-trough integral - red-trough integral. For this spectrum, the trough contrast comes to 20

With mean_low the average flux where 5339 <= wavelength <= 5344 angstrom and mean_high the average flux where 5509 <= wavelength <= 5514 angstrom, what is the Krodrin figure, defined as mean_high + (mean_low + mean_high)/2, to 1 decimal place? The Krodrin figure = 8.4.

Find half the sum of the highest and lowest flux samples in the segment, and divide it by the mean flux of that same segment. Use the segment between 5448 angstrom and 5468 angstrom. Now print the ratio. 1.008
